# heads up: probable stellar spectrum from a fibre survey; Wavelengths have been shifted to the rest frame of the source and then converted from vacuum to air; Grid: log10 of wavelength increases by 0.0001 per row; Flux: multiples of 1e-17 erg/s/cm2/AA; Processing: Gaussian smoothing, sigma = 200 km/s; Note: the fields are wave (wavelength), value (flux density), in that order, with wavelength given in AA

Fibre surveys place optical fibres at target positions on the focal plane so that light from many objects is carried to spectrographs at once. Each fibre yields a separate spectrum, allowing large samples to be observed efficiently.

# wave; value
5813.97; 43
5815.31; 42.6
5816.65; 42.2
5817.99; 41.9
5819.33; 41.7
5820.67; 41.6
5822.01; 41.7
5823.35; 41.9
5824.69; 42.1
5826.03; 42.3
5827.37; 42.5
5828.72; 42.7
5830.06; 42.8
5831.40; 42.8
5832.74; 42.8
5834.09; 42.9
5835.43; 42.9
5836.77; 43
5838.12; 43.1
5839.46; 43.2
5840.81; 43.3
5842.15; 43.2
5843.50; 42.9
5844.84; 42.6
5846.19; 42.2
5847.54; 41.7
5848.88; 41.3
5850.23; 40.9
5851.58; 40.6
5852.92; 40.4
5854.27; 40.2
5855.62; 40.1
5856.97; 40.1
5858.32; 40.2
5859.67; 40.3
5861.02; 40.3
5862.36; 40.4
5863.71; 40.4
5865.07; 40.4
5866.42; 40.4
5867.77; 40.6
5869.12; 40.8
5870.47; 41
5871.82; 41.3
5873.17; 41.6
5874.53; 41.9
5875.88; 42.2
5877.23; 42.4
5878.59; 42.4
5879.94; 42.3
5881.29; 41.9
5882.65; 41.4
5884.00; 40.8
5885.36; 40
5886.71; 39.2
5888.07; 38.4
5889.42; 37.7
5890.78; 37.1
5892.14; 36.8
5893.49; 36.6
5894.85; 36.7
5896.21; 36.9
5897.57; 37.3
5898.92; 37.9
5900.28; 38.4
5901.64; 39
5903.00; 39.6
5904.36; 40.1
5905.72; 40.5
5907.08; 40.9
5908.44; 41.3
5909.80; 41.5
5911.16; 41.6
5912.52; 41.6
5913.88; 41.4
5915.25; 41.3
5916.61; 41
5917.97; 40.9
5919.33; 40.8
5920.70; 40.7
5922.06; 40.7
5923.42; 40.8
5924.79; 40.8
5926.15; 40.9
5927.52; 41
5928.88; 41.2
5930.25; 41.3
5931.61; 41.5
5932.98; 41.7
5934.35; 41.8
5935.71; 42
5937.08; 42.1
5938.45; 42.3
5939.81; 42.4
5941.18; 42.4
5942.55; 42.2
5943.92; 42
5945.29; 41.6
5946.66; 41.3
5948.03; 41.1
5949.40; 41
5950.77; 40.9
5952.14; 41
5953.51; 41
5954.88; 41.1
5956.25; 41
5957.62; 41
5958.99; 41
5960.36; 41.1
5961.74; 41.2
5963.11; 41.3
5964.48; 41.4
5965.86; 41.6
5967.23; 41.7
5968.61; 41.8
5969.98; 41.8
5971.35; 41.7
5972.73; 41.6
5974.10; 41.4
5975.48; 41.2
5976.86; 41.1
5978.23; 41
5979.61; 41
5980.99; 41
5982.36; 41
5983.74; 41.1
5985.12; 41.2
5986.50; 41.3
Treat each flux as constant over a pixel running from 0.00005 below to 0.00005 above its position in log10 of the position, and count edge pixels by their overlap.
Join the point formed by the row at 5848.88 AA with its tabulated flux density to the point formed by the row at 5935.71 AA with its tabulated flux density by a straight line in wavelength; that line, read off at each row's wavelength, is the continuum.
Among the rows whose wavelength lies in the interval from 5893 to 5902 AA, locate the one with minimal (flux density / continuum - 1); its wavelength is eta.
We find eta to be 5893.49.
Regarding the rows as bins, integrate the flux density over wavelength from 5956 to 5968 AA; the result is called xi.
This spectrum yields 495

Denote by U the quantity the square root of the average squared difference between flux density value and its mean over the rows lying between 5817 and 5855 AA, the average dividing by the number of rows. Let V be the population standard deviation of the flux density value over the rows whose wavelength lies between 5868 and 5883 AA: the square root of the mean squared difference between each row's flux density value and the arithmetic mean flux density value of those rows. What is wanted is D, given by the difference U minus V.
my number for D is 0.33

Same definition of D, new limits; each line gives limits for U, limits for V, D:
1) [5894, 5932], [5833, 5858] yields 0.25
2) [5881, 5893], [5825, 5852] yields 1.02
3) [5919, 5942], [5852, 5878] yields -0.10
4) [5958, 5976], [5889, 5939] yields -1.51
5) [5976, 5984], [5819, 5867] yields -1.08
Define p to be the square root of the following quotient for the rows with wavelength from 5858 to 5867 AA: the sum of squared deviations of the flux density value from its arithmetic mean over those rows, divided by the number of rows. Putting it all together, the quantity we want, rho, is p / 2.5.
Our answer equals 0.03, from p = 0.07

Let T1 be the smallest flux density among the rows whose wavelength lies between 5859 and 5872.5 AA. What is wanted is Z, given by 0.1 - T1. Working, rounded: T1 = 40.3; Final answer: -40.2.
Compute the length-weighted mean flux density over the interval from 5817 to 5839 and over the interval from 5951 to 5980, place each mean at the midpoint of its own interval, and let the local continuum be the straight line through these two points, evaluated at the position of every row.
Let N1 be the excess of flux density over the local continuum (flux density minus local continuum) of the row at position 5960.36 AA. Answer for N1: -0.23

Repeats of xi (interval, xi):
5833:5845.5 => 538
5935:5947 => 505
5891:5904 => 490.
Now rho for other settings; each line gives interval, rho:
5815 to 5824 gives 0.13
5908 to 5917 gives 0.08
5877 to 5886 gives 0.34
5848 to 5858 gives 0.17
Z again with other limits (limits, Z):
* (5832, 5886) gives -39.9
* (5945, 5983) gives -40.8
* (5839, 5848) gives -41.6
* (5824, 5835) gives -42.0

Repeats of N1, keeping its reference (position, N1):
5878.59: 0.39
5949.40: -0.42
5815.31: 0.06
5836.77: 0.64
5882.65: -0.58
